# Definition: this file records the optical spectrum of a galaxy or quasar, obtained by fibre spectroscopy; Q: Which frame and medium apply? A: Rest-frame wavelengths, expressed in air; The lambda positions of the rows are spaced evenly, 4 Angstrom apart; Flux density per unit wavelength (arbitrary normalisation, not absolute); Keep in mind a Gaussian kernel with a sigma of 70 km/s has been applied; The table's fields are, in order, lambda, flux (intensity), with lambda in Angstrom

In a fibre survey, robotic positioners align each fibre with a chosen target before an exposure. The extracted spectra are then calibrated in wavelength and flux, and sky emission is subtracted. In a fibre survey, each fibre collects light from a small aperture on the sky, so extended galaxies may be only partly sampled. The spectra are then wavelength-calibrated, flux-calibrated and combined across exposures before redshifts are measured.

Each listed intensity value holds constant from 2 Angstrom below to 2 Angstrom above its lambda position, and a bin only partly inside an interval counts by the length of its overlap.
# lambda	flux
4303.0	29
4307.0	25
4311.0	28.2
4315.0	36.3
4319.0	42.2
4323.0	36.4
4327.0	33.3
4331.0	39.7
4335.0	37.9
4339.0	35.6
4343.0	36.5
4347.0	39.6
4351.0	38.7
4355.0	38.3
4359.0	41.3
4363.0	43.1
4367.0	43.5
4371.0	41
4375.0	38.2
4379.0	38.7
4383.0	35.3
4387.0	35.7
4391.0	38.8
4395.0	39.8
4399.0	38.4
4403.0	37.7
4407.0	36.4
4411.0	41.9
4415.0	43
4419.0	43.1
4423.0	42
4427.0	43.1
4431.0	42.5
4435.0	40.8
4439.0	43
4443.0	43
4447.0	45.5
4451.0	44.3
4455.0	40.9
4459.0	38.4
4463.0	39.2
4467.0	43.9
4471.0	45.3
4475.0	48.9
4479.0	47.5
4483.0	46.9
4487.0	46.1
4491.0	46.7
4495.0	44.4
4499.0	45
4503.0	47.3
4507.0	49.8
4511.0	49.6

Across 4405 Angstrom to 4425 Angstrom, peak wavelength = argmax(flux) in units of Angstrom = 4419.0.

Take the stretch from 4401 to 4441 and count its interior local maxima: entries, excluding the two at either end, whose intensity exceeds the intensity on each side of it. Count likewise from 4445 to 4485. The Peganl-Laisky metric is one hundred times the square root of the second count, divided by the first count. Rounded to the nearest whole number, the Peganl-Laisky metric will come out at 50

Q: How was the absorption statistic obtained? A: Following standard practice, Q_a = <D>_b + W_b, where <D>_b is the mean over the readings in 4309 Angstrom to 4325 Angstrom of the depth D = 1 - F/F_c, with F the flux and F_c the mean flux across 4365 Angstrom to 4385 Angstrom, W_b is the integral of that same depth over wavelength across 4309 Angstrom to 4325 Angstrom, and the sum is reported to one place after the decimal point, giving 1.5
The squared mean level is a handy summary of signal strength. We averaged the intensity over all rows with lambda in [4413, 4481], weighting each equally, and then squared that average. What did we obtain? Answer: 1866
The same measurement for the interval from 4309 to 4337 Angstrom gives 1317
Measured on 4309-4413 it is 1457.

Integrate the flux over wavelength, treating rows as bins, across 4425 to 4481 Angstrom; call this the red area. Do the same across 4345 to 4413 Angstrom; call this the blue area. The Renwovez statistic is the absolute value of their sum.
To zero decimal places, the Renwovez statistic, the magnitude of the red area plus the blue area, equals 5091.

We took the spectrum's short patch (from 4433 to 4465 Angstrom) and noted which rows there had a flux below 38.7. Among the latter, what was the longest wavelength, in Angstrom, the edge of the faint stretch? 4459.0 Angstrom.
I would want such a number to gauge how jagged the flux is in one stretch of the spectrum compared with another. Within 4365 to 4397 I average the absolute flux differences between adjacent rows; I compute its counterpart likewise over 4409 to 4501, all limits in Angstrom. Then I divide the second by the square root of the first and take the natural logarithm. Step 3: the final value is 0.11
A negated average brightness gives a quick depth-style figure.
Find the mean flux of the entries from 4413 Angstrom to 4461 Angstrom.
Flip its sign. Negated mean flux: -42.5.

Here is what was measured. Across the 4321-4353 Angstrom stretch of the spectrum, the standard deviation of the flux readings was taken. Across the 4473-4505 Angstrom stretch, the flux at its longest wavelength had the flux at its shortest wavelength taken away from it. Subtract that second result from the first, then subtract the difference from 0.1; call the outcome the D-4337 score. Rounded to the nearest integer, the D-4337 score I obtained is -4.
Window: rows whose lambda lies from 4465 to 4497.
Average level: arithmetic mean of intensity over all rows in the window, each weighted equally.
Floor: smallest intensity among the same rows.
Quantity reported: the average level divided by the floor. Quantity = 1.05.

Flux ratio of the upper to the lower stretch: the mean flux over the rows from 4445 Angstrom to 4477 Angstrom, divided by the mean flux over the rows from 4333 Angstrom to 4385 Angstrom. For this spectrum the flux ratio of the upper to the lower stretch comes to 1.109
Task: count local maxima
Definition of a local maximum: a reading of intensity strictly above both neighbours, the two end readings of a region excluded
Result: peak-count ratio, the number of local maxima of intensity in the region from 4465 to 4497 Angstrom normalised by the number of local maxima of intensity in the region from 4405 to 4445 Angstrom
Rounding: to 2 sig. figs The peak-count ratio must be 1.0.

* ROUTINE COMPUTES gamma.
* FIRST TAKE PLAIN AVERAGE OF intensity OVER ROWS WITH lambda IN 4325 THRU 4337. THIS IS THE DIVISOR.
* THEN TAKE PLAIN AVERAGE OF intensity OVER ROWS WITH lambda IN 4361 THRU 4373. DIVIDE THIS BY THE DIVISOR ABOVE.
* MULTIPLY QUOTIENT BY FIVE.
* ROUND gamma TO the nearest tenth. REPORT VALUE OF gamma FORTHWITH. 5.8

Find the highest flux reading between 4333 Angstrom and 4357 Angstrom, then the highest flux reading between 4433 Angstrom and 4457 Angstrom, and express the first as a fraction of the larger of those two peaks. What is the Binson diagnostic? 0.87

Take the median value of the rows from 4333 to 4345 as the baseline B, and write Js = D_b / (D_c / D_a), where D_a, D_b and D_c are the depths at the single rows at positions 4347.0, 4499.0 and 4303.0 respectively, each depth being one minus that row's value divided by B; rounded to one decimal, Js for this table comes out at 0.1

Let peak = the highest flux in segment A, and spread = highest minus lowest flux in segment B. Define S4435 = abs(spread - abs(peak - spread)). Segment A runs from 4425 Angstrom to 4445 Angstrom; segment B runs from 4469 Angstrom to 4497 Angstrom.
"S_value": 34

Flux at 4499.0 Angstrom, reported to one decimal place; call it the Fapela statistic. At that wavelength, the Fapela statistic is 45.0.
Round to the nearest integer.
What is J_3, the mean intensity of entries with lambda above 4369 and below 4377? 40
